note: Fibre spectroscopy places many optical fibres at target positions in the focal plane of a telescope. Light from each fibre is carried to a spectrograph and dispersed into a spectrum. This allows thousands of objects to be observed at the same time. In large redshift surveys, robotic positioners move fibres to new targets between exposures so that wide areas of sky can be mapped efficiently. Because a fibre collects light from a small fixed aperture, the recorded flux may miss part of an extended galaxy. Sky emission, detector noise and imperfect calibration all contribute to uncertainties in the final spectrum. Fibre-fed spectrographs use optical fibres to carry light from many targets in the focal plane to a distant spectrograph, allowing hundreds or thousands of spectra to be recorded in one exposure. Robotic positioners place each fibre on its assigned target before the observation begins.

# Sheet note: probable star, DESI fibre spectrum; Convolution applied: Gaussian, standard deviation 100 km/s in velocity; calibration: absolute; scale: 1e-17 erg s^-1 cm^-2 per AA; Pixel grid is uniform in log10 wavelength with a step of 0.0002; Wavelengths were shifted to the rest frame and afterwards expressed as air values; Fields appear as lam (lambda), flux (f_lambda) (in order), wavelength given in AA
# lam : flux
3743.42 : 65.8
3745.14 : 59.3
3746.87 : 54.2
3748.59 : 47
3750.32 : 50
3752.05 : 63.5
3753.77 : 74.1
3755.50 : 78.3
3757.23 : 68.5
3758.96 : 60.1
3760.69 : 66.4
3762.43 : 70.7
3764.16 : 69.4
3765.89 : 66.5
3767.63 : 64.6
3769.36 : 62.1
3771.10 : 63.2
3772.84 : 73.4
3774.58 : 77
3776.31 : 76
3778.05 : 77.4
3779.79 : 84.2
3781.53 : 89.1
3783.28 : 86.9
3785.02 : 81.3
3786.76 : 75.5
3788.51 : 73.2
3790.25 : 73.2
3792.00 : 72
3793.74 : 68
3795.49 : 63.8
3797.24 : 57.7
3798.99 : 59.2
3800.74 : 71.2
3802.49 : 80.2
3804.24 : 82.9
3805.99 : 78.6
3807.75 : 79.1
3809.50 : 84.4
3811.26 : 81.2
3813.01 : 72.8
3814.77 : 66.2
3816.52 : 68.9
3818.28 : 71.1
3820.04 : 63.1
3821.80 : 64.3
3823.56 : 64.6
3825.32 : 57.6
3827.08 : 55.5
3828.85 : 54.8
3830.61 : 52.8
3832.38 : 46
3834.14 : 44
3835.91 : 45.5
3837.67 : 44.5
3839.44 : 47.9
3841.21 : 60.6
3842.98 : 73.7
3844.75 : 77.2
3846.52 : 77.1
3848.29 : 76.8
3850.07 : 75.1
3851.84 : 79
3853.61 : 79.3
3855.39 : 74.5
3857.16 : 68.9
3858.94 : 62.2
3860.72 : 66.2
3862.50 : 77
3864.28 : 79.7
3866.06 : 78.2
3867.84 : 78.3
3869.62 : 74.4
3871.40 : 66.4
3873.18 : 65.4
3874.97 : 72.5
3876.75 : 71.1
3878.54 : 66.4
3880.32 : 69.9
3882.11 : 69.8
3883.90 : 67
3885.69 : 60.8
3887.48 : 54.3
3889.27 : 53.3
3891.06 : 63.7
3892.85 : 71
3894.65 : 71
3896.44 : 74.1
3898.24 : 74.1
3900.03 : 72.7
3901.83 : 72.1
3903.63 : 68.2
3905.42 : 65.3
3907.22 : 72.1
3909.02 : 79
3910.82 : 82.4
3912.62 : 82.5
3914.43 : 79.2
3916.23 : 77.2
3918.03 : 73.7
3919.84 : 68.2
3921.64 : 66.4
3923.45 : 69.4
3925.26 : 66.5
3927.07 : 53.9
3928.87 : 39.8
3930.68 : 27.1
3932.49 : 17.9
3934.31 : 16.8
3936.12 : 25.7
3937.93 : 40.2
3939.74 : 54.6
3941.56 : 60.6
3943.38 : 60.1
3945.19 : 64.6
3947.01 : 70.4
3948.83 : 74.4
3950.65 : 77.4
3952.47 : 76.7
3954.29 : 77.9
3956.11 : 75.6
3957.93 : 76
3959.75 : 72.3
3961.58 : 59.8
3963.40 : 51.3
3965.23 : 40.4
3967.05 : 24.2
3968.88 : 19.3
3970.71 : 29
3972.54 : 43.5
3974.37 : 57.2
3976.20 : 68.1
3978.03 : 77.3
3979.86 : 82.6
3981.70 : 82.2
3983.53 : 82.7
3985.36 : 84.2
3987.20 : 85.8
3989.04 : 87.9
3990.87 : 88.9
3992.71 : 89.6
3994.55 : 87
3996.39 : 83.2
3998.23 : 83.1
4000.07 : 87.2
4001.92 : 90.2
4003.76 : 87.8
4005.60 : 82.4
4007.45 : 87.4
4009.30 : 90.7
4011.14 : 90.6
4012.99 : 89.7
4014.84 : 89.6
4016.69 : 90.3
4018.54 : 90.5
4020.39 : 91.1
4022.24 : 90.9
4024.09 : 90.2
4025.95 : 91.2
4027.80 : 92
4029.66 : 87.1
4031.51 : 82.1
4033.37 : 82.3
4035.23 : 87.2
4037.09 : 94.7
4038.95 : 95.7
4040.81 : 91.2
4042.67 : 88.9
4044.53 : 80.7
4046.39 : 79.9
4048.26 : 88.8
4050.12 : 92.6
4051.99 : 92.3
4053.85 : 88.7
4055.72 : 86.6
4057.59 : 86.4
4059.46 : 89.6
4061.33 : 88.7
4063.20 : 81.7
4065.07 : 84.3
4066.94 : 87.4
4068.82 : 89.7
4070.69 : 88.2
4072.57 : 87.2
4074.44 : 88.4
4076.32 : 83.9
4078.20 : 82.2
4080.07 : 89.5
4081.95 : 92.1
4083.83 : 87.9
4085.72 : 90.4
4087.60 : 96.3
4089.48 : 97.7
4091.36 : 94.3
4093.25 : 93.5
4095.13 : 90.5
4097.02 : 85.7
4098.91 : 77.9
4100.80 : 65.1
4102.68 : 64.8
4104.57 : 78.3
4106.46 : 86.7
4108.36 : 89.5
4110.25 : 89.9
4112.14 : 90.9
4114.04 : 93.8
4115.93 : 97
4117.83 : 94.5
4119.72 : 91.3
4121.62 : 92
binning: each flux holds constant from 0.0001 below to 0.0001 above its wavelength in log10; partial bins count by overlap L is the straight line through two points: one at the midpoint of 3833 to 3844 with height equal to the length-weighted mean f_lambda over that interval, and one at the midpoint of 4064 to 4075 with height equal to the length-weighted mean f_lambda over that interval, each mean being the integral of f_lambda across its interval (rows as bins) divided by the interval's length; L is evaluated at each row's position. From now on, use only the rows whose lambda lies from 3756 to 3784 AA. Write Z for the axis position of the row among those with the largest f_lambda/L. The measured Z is 3781.53 AA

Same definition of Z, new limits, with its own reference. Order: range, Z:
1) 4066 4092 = 4089.48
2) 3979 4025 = 3992.71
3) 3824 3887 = 3851.84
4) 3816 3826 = 3818.28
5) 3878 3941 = 3910.82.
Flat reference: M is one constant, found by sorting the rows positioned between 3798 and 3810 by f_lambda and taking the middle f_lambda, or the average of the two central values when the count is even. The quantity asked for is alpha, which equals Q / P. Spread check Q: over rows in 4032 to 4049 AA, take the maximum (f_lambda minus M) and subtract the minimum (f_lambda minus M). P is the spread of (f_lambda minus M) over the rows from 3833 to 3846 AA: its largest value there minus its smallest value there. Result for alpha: 0.5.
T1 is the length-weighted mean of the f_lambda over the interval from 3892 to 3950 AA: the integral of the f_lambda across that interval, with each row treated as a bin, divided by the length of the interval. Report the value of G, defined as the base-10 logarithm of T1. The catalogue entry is 1.79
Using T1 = 62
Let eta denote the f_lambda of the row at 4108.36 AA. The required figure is 89.5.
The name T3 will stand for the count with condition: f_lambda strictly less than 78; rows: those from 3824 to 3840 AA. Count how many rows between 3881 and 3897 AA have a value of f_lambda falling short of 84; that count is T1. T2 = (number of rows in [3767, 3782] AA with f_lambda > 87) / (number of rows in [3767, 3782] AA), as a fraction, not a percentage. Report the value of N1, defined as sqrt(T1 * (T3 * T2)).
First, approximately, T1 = 9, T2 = 0.11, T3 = 9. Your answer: 3.0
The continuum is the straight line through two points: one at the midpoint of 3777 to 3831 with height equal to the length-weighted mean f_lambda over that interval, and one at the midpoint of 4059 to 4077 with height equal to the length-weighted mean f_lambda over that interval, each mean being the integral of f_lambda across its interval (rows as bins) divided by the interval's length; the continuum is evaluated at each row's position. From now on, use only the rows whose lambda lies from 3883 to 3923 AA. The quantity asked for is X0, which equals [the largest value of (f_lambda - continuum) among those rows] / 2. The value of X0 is 2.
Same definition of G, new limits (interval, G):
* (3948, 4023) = 1.88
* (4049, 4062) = 1.95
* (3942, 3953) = 1.84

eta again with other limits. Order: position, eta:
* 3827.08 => 55.5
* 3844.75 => 77.2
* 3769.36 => 62.1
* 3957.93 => 76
